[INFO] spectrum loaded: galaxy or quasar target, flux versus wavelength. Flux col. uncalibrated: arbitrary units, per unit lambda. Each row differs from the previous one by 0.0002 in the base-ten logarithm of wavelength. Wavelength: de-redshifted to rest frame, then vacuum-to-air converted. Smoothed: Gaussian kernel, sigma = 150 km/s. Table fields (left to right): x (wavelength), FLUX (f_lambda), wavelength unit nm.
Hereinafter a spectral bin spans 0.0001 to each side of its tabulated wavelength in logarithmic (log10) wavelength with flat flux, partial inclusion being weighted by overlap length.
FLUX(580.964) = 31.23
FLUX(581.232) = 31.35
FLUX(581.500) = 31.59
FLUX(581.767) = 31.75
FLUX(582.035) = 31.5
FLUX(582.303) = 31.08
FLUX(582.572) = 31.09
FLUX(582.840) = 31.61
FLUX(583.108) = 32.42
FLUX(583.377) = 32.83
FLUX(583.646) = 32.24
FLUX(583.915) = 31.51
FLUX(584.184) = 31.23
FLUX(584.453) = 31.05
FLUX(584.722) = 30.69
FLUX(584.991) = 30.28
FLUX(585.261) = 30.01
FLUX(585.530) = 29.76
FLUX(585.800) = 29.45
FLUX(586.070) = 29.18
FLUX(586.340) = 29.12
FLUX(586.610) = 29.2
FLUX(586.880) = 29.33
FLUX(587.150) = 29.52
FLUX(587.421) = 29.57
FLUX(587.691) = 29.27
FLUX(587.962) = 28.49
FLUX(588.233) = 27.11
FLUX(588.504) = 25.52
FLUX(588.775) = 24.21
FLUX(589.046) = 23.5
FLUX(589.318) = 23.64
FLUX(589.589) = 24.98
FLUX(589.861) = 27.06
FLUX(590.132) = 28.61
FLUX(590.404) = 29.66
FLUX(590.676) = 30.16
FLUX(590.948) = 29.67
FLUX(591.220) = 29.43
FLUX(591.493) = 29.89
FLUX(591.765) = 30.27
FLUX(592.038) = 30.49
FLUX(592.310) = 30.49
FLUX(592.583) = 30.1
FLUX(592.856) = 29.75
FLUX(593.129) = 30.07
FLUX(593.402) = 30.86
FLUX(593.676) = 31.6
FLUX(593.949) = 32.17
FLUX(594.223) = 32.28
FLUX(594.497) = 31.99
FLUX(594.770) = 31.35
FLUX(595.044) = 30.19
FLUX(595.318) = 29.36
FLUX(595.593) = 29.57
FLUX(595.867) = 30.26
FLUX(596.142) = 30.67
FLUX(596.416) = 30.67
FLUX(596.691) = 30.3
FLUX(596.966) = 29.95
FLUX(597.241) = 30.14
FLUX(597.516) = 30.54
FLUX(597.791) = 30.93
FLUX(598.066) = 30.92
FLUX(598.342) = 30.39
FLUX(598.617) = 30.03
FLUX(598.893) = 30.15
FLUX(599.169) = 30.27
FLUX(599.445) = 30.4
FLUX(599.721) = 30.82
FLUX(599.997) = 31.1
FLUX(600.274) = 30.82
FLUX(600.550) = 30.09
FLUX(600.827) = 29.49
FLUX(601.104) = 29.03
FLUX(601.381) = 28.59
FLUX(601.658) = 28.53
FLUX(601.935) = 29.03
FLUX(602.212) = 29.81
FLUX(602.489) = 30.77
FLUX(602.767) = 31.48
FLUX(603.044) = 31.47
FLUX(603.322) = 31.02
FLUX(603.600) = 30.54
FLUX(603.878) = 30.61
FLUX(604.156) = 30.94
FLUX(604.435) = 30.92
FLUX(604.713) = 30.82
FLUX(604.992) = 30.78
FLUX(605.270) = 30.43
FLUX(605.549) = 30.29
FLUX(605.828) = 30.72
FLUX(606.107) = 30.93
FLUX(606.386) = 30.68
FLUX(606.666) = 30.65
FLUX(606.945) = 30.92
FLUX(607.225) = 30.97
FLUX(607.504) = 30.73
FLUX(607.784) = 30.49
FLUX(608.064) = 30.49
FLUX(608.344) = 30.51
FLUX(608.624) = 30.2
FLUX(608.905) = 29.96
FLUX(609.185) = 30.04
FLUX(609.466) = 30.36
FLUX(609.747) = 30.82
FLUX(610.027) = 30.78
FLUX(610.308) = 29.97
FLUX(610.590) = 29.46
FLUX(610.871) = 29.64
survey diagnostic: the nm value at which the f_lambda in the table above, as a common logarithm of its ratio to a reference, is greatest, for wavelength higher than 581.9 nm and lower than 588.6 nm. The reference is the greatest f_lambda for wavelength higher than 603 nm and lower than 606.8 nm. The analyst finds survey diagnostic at 583.377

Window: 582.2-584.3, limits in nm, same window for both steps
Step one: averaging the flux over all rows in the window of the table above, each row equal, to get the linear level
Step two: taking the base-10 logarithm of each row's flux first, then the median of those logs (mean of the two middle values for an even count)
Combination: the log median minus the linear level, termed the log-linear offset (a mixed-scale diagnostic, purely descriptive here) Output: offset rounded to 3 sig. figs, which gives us -30.3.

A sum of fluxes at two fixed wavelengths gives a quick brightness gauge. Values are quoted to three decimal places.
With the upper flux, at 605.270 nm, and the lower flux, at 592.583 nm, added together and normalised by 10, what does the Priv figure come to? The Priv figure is 6.053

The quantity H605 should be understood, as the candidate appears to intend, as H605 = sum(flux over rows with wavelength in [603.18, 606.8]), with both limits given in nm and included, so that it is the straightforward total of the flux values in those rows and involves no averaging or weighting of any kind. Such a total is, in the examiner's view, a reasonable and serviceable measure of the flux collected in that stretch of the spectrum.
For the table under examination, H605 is 399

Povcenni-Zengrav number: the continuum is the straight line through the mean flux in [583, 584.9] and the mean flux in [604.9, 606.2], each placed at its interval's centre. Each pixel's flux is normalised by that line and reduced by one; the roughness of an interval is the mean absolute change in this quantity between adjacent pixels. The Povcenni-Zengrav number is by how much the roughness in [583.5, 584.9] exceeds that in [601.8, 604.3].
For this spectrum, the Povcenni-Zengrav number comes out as -0.0037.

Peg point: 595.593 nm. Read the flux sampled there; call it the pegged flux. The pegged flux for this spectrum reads 29.57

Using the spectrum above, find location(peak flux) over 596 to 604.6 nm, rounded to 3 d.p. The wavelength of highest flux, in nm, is 602.767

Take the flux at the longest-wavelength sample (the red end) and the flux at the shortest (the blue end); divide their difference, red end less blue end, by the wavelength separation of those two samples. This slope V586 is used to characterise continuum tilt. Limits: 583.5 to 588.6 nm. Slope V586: -1.4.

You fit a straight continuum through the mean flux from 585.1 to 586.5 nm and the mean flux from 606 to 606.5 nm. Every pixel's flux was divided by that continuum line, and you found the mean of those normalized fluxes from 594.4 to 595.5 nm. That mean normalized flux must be 1.02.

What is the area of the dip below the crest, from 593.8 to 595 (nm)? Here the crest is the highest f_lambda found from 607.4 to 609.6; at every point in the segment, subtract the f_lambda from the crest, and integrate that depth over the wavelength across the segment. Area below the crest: -1.3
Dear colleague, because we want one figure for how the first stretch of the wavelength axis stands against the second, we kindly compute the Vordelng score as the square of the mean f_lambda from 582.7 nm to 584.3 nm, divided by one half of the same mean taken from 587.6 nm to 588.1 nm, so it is 71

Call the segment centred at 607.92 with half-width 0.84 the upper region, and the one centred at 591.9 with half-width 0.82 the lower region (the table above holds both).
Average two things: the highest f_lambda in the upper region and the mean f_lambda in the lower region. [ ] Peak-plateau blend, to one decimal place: 30.5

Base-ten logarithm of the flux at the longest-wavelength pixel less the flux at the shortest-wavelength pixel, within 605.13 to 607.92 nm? -1.2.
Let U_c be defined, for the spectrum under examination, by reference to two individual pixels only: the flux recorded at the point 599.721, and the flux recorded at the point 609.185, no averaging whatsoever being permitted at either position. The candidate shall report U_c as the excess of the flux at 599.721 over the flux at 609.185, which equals 1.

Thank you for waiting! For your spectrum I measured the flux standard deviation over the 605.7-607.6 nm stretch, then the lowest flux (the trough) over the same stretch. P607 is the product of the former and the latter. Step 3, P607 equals 4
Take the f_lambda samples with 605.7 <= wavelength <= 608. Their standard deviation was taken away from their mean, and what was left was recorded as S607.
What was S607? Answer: 30.6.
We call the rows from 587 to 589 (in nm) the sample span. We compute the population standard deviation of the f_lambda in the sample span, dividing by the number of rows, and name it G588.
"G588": 2.0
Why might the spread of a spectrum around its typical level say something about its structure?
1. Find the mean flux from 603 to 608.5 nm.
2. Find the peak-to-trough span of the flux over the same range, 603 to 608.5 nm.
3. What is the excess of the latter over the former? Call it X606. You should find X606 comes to -29.6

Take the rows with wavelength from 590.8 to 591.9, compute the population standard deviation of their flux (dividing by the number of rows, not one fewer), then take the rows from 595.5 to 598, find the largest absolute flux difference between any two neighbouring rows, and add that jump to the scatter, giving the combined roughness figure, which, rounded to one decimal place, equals 1.0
